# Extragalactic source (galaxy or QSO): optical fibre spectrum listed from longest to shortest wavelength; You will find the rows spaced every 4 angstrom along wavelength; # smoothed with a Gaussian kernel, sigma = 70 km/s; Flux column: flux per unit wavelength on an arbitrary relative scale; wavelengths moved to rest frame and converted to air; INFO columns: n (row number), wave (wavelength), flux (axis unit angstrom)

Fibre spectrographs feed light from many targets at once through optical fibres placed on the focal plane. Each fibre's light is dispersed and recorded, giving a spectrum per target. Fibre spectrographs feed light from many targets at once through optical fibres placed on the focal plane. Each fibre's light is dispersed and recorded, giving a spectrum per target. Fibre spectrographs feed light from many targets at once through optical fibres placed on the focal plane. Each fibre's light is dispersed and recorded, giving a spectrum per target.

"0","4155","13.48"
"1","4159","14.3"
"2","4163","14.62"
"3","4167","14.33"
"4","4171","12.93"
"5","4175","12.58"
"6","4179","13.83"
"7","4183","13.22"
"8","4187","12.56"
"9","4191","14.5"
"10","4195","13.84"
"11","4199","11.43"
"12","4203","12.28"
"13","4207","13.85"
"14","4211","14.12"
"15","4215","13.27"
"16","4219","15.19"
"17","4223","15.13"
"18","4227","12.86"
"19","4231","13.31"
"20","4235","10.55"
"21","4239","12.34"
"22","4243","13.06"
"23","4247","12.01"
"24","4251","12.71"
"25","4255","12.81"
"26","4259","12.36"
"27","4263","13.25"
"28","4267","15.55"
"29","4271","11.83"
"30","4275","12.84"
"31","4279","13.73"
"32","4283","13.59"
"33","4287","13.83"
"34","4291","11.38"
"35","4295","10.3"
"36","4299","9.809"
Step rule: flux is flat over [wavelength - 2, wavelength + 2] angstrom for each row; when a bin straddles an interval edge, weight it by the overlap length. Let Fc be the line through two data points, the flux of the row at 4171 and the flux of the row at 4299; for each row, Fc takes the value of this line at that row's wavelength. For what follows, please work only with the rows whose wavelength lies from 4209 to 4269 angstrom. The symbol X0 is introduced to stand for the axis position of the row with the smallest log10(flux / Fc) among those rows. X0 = 4235 angstrom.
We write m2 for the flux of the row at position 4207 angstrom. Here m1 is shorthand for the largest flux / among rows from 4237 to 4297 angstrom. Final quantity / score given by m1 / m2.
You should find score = 1.12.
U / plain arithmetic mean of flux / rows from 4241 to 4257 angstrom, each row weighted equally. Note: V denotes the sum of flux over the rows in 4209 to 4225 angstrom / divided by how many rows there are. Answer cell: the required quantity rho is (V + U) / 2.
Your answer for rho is 13.54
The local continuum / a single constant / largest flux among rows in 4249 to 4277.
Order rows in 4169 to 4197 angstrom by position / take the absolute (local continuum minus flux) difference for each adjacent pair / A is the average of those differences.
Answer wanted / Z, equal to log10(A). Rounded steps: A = 0.91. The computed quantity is -0.04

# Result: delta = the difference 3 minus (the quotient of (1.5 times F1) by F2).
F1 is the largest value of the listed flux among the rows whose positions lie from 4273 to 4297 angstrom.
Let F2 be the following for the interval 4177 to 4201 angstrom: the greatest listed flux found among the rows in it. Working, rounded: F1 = 13.83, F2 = 14.5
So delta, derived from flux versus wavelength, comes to 1.6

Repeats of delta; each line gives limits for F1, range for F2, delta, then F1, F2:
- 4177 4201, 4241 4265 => 1.4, 14.5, 13.25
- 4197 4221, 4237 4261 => 1.3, 15.19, 13.06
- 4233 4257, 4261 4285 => 1.7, 13.06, 15.55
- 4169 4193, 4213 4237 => 1.6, 14.5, 15.19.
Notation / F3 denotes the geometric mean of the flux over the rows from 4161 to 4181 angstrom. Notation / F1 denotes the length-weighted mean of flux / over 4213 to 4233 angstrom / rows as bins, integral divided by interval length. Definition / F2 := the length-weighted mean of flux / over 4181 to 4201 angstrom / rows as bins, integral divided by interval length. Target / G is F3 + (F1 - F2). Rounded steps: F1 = 14.0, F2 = 13.1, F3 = 13.6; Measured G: 14.5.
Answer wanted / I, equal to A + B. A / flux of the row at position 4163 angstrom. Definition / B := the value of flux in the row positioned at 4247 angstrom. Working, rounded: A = 14.62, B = 12.01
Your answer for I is 26.6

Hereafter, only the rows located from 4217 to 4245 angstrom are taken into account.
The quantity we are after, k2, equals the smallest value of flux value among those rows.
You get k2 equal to 10.55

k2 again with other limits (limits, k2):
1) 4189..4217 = 11.43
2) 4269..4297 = 10.3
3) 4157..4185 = 12.58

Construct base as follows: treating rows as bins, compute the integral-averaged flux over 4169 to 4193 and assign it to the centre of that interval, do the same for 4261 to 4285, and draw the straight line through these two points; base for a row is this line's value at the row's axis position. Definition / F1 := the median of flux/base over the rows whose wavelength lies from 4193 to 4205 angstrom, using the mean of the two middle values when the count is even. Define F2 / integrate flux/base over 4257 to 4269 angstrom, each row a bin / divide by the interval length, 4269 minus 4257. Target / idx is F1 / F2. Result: 0.90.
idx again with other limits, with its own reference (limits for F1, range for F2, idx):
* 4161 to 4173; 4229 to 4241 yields 1.20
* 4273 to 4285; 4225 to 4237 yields 1.10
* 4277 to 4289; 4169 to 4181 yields 1.03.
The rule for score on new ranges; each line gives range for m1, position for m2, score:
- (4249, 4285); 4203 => 1.27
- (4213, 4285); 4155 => 1.15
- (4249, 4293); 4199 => 1.36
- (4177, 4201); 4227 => 1.13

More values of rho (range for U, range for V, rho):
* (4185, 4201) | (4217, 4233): 13.60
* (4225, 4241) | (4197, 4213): 12.59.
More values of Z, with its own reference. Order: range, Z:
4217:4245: 0.13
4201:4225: -0.03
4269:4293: -0.02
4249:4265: -0.32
